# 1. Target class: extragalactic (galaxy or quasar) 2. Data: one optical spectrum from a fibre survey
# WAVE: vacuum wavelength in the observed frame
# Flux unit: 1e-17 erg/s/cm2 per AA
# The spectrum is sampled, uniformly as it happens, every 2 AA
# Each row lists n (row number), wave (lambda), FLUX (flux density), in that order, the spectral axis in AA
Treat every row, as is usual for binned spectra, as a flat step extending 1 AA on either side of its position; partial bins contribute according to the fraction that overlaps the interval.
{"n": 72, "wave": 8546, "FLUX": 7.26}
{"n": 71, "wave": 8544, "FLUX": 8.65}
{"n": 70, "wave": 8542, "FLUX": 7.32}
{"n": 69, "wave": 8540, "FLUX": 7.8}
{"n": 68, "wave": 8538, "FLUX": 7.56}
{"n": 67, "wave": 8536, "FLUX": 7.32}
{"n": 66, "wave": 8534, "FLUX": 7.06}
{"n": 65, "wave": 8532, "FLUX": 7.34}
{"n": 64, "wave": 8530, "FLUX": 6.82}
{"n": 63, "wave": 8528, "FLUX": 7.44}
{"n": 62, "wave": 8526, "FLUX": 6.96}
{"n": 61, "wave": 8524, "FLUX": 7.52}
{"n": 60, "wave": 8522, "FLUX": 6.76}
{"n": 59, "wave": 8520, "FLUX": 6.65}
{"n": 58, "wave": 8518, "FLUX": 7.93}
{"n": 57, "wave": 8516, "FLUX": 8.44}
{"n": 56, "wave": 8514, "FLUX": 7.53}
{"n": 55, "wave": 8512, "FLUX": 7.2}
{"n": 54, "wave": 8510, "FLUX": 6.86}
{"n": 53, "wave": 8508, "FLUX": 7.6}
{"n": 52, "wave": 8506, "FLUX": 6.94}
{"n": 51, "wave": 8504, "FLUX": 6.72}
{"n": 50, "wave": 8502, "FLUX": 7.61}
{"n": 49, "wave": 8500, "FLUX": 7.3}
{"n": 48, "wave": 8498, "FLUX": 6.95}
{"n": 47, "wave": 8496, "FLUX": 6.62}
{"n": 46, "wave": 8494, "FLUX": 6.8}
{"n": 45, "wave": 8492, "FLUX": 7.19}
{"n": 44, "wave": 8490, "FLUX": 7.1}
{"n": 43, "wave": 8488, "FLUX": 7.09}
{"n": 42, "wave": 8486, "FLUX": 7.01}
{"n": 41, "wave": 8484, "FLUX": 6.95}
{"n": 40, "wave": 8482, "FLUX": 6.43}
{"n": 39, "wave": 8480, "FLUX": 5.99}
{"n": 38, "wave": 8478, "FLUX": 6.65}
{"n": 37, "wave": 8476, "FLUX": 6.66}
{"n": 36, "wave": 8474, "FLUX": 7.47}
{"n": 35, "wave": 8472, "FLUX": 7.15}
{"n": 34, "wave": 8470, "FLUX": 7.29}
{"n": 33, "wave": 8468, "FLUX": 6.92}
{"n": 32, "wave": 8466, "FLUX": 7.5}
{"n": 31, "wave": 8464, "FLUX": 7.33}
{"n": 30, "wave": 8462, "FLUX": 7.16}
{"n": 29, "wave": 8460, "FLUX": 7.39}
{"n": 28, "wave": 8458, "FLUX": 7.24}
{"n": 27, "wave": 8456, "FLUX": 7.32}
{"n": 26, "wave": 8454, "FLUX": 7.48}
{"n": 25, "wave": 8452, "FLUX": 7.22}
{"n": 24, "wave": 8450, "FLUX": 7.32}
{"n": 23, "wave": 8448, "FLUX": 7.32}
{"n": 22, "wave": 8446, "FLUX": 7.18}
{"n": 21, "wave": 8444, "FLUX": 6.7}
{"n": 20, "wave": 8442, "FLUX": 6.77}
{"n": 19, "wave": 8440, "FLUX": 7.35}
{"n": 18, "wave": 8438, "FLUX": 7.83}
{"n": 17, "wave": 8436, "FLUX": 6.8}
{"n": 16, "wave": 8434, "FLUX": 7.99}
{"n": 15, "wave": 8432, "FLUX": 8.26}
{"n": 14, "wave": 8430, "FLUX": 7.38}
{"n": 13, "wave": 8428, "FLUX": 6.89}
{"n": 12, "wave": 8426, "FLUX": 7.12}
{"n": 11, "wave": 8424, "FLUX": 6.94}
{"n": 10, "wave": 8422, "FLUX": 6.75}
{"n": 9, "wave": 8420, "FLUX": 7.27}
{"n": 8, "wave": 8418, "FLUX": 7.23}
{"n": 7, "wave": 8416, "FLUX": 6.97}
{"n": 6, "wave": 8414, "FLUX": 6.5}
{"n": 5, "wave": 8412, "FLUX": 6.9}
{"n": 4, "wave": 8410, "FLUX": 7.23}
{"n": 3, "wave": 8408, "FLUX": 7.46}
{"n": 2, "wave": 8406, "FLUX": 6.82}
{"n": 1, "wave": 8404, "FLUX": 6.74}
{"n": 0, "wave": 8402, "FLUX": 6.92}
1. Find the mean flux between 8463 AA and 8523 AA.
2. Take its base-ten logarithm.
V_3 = 0.851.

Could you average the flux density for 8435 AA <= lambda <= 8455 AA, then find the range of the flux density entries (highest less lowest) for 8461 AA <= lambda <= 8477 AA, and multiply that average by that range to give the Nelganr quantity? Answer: 6.0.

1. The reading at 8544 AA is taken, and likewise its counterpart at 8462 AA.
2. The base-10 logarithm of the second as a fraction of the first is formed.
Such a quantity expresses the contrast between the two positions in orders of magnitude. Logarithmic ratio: -0.082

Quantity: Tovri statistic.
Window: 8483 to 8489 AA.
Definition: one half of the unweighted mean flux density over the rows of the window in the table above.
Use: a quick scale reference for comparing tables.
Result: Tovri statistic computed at 3.51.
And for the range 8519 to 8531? 3.51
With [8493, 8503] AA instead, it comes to 3.53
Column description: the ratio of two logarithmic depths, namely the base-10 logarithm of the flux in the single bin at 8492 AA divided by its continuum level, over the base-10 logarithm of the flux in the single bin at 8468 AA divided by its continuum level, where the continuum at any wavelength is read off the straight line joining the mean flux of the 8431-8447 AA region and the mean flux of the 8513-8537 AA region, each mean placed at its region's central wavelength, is 0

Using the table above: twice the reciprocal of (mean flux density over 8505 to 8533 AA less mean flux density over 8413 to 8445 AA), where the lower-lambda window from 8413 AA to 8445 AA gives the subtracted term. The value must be 18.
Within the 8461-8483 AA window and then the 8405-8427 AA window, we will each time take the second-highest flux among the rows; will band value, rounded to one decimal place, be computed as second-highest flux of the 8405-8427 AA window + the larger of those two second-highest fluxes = 14.7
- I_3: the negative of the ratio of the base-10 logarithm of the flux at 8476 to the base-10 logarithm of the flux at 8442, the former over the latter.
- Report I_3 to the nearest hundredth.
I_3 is -0.99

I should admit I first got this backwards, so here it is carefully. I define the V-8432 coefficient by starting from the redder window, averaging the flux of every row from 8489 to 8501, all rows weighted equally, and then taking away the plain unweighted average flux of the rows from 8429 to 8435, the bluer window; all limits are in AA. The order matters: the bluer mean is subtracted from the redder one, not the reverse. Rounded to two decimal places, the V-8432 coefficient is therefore -0.88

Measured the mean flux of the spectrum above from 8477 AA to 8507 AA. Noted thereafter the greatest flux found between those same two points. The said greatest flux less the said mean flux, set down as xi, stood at 0.7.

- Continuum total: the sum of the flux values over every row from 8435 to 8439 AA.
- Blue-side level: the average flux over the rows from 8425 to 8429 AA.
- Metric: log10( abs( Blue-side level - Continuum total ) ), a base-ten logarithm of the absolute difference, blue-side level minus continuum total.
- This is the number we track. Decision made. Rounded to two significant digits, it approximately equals 0.88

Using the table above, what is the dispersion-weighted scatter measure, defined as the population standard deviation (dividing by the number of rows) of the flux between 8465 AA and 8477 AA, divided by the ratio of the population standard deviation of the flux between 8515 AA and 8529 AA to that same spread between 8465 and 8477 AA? 0.148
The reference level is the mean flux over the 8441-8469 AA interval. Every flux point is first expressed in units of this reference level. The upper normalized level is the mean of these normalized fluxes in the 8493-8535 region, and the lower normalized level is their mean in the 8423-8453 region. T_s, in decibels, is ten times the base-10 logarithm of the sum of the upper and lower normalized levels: 3.03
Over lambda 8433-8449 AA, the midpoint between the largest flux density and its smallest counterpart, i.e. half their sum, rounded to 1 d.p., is 7.3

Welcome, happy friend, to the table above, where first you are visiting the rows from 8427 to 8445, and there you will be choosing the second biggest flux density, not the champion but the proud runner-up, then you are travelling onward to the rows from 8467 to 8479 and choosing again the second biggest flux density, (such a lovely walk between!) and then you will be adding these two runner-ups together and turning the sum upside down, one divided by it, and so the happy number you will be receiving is 0.0654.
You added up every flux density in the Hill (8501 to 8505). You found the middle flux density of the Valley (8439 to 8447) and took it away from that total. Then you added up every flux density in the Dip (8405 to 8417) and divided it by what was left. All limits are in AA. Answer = 5.7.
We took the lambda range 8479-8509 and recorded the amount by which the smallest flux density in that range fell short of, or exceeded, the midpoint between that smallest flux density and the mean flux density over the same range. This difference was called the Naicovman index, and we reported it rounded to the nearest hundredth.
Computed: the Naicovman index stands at -0.48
